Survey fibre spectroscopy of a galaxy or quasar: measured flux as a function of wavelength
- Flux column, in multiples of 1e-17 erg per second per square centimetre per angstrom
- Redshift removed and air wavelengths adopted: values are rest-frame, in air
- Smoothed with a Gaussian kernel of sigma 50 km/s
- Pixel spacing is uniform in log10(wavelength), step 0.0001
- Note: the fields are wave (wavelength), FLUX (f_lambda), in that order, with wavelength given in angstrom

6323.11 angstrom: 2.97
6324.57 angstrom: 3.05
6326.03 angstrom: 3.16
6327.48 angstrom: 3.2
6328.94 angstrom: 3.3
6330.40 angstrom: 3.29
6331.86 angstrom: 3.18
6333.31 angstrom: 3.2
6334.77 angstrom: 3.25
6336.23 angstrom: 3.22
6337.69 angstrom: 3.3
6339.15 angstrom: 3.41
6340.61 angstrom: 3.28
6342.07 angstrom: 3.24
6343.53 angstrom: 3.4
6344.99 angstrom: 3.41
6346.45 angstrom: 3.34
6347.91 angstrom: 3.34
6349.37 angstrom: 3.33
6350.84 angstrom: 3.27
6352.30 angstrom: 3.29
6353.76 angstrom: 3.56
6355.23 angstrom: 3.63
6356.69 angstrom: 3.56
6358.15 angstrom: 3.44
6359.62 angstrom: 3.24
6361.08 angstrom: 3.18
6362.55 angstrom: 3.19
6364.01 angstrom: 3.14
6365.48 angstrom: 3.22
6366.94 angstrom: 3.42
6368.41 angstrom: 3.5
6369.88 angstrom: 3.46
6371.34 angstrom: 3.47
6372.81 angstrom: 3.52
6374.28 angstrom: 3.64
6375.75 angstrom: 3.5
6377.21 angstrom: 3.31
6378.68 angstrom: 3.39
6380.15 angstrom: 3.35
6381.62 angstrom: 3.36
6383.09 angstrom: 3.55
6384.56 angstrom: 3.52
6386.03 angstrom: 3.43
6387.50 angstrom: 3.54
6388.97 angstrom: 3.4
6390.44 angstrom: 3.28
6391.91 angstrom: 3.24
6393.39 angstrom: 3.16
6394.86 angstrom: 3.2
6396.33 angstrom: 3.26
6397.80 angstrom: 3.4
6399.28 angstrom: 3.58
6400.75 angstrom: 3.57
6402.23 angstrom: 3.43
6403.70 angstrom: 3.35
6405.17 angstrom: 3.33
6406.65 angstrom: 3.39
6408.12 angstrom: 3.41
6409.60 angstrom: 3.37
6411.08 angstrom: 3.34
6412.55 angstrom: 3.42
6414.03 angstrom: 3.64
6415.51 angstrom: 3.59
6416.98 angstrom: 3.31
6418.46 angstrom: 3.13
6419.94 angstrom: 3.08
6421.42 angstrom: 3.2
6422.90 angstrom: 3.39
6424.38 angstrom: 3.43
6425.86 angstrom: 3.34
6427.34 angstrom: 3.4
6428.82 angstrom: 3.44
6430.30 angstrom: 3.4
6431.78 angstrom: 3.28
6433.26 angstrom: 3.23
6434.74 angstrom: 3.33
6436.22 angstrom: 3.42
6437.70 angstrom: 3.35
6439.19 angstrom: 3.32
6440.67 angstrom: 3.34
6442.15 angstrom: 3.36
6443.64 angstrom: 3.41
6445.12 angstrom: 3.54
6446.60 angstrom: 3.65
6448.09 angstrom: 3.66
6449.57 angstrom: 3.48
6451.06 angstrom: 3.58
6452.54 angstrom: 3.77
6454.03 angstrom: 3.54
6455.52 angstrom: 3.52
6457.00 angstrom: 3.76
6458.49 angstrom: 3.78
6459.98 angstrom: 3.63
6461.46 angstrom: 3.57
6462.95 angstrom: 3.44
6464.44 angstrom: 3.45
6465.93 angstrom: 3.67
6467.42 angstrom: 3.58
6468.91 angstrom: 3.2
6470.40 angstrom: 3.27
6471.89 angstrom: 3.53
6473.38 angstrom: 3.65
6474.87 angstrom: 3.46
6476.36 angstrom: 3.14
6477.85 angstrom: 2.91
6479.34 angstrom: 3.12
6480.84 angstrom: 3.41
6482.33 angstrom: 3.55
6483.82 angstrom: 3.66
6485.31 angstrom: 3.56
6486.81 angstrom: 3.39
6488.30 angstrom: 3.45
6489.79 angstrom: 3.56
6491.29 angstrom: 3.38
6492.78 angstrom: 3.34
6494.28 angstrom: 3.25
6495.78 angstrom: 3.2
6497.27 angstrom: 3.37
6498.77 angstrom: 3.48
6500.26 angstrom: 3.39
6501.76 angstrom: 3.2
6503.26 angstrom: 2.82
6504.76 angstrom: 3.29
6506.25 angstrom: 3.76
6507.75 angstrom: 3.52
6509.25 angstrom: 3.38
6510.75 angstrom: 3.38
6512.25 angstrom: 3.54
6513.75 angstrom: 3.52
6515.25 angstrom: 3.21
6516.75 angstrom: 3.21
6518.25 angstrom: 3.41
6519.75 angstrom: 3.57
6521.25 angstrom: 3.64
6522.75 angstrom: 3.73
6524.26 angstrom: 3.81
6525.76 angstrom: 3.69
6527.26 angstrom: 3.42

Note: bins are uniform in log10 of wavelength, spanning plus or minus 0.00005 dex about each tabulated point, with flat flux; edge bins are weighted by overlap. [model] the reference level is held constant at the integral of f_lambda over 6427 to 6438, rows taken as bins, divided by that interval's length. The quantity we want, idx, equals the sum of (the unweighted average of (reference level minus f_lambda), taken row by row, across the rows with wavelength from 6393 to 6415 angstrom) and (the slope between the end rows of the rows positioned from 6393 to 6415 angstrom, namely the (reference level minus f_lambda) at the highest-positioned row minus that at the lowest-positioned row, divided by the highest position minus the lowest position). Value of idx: -0.06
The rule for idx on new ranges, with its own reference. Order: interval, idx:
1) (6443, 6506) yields -0.08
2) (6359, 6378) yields -0.02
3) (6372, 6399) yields -0.03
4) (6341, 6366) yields 0.02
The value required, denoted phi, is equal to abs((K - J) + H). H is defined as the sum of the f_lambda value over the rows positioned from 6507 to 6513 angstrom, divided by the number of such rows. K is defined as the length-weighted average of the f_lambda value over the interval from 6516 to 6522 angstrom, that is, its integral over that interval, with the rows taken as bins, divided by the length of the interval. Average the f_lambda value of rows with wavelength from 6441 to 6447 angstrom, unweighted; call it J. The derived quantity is 3.42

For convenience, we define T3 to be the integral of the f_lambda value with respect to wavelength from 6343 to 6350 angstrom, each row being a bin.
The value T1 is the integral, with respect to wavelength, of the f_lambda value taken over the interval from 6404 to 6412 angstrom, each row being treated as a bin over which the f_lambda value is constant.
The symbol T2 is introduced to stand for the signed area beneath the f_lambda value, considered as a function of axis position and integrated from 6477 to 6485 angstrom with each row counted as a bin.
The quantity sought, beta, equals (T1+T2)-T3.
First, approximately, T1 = 27.0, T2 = 26.7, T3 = 23.6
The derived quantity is 30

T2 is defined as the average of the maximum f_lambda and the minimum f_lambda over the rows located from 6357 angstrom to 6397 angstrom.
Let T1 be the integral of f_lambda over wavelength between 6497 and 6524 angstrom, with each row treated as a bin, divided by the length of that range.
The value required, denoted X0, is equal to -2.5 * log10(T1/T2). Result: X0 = -0.009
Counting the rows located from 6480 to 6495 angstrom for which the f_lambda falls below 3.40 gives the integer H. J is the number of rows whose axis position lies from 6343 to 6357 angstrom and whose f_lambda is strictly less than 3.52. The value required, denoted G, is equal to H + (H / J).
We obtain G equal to 4.57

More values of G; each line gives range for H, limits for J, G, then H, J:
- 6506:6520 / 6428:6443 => 4.40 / 4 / 10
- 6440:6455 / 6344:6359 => 2.29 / 2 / 7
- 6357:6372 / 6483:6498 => 5.71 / 5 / 7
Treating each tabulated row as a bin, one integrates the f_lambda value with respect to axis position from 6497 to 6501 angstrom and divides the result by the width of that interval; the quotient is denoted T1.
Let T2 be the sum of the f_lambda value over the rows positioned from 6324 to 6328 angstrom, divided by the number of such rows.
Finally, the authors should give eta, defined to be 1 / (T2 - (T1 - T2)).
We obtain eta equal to 0.351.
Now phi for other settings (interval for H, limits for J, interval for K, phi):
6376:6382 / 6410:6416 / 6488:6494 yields 3.27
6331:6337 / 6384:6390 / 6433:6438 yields 3.08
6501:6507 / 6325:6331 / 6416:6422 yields 3.23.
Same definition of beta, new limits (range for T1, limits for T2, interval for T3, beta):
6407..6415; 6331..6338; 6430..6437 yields 27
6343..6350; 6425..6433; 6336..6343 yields 27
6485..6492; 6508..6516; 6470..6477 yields 28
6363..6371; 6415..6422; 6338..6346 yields 23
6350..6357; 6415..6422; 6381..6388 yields 23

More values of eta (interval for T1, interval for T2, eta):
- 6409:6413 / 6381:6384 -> 0.283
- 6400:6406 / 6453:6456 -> 0.275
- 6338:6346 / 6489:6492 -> 0.278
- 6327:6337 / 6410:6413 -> 0.284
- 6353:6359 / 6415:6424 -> 0.330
